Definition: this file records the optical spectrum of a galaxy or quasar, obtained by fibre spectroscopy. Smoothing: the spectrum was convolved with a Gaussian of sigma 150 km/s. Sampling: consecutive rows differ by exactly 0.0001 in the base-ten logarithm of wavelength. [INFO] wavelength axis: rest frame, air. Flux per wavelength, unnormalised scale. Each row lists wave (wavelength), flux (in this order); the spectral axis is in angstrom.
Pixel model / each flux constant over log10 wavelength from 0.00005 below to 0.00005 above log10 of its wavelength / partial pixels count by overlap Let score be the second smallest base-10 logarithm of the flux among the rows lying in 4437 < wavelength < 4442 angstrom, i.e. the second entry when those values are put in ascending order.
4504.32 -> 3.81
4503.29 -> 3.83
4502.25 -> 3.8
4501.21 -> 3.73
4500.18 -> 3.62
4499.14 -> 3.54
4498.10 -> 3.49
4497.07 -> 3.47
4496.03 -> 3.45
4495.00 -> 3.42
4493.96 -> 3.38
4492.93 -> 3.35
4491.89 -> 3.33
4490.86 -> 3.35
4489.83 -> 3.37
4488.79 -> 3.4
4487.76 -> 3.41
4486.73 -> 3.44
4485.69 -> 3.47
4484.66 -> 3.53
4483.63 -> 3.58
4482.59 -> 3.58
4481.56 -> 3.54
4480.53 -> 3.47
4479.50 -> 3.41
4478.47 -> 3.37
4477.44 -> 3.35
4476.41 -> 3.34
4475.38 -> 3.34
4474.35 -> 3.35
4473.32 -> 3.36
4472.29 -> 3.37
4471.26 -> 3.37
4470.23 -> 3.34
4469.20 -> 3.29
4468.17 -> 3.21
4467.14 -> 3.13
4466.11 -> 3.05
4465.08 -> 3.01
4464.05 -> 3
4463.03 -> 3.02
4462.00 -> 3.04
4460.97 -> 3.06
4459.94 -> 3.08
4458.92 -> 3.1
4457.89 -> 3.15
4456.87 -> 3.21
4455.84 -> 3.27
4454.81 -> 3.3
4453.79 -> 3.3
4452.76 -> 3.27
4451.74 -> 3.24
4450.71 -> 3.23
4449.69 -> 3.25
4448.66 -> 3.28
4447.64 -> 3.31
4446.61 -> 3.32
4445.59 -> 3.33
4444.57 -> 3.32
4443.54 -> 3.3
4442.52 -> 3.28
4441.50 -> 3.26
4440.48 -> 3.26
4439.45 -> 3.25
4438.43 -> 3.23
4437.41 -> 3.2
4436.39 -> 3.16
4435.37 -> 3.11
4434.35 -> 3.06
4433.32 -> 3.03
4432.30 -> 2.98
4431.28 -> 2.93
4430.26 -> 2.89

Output 0.51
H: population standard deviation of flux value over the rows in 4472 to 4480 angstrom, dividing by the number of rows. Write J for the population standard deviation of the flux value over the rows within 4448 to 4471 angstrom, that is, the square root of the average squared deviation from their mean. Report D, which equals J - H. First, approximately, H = 0.02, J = 0.11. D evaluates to 0.09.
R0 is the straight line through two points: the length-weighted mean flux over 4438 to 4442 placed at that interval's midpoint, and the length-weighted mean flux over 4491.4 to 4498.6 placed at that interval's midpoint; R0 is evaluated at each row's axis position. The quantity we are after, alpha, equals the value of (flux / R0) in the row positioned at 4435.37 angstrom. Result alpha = 0.96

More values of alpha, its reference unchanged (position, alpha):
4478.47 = 1.00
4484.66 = 1.04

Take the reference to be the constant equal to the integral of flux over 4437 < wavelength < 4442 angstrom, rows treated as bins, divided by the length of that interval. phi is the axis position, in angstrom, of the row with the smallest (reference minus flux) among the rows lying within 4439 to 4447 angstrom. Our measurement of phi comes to 4445.59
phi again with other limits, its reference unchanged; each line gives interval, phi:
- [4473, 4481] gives 4480.53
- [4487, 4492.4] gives 4487.76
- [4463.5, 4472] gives 4471.26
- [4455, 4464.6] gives 4455.84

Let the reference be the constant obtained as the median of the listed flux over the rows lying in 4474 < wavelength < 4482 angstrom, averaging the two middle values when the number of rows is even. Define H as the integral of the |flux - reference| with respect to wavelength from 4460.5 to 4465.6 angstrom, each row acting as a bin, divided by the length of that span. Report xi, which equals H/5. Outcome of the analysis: 0.067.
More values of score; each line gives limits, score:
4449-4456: 0.51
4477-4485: 0.53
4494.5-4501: 0.54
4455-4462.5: 0.49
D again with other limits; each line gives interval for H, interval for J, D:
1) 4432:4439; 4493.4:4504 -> 0.07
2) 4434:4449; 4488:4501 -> 0.01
